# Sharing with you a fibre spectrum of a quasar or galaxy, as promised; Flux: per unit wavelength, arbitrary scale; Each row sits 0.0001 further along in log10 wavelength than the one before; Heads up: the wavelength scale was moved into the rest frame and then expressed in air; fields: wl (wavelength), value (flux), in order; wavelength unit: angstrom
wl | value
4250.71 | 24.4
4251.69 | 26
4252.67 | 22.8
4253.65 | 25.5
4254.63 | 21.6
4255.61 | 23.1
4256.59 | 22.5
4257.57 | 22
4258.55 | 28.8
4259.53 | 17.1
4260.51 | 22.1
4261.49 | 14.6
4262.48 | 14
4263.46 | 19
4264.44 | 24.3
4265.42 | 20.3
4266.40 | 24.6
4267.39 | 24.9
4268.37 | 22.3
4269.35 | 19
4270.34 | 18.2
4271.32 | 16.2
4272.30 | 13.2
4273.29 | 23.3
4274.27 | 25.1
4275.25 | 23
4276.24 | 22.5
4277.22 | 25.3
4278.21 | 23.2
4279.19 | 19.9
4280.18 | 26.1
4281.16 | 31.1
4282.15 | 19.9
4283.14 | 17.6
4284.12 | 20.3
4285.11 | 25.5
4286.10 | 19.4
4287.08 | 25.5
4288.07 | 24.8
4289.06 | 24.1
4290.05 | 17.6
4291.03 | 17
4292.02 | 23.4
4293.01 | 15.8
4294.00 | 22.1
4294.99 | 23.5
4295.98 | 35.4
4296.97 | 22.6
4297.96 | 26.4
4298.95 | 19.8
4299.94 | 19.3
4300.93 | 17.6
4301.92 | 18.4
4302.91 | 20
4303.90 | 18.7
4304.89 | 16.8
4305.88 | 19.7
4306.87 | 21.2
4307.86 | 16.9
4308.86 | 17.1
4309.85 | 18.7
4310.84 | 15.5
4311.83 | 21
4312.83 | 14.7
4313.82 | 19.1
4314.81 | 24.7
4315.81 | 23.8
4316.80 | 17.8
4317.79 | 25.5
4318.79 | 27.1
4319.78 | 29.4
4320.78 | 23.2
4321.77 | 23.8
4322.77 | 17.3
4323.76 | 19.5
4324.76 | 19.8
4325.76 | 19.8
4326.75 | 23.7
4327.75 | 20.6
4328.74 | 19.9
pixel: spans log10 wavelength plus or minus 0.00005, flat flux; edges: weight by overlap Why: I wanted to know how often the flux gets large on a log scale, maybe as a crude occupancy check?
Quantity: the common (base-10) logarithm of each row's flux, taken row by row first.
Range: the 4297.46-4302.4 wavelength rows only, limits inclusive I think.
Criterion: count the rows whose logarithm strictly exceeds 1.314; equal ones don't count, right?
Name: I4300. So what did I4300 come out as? 1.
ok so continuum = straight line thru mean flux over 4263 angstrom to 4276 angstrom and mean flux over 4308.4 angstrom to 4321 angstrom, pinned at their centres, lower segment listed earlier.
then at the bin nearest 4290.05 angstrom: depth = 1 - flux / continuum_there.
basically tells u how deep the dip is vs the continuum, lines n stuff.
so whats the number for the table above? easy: 0.17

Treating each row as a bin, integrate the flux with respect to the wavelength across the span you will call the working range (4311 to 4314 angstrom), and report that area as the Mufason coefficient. 54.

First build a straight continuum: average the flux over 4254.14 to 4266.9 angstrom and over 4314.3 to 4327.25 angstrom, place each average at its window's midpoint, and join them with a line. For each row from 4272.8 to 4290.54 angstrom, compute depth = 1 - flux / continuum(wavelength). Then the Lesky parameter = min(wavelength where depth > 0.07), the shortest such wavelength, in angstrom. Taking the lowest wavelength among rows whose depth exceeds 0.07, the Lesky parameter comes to 4279.19 angstrom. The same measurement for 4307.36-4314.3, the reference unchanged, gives 4307.86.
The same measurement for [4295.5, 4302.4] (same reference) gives 4298.95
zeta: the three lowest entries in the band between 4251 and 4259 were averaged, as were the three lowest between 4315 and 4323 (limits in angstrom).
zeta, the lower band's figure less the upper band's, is 3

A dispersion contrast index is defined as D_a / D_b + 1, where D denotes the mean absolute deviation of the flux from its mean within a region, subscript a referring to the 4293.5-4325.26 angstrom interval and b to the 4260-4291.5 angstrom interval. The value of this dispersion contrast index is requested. 2.0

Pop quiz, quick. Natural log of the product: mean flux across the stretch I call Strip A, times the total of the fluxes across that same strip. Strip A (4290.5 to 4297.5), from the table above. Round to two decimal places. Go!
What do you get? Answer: 8.20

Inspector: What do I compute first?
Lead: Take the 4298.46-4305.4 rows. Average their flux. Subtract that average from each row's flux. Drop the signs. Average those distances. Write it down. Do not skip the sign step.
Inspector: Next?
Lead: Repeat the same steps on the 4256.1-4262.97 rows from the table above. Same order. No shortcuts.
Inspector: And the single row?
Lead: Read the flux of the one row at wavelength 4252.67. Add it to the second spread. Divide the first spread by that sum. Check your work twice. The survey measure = 0.034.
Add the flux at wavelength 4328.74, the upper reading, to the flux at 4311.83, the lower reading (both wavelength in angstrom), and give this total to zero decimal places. 41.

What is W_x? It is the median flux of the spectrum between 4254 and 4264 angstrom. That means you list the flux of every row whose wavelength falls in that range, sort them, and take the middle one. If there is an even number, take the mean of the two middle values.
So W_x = 21.8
